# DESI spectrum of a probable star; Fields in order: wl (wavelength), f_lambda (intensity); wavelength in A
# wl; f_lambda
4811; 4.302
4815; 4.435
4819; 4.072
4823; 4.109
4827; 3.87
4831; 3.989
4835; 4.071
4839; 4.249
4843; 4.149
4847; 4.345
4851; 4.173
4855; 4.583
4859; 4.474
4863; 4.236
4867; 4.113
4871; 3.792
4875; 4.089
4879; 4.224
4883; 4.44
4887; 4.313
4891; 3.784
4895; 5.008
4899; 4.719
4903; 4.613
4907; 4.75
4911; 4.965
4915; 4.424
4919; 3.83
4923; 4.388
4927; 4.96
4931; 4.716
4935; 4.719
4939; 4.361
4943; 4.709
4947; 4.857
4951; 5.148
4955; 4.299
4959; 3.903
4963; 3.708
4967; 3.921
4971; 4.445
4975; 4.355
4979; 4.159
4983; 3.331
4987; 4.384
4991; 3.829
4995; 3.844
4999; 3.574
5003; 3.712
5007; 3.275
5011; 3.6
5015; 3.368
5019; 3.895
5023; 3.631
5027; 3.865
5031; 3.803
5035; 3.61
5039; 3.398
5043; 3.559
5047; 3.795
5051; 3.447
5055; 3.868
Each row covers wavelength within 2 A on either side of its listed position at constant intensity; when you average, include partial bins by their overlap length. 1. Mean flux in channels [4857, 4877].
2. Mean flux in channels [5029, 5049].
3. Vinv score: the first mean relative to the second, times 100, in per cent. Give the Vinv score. 114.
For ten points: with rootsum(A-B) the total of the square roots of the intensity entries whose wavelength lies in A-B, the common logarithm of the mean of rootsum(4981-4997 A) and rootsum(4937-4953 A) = 0.918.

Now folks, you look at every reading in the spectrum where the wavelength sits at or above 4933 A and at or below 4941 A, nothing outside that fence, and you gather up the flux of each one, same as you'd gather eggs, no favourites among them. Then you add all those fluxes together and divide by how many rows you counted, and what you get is 4.54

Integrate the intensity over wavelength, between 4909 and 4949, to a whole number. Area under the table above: 184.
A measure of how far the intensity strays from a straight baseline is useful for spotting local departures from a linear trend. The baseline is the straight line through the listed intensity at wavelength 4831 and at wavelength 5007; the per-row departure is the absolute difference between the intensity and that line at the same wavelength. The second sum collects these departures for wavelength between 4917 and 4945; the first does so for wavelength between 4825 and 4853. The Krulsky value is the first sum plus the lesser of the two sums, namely 2.8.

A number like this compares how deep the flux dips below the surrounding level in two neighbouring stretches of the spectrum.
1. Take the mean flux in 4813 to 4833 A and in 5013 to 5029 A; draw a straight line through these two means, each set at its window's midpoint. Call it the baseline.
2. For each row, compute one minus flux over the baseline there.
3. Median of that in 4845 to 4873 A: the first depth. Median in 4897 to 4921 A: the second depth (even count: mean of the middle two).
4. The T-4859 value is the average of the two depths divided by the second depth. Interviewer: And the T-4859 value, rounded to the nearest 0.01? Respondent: 0.65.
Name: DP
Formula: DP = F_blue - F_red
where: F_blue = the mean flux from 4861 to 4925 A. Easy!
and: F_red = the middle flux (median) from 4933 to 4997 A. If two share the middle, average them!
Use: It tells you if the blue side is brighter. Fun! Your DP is 0.03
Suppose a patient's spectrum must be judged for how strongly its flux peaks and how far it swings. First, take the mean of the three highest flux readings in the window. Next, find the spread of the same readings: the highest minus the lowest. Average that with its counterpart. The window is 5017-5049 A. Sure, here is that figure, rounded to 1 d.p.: 2.2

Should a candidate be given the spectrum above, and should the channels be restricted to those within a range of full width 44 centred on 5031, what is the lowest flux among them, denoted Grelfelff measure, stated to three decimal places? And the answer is 3.368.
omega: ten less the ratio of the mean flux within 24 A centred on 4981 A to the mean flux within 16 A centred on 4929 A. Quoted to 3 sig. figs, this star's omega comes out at 9.13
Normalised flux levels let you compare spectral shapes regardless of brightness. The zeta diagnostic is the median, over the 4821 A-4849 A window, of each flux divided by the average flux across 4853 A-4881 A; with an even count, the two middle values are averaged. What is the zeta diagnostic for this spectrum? 0.97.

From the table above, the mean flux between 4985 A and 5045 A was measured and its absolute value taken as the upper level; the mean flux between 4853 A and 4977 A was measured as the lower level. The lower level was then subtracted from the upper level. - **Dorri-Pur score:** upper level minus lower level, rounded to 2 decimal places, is -0.72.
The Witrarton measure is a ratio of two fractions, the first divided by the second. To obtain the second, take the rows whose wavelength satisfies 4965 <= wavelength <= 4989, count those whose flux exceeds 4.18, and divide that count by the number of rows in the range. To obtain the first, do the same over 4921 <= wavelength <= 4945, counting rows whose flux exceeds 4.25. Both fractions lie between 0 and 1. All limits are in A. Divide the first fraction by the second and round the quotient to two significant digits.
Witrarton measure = 2.0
